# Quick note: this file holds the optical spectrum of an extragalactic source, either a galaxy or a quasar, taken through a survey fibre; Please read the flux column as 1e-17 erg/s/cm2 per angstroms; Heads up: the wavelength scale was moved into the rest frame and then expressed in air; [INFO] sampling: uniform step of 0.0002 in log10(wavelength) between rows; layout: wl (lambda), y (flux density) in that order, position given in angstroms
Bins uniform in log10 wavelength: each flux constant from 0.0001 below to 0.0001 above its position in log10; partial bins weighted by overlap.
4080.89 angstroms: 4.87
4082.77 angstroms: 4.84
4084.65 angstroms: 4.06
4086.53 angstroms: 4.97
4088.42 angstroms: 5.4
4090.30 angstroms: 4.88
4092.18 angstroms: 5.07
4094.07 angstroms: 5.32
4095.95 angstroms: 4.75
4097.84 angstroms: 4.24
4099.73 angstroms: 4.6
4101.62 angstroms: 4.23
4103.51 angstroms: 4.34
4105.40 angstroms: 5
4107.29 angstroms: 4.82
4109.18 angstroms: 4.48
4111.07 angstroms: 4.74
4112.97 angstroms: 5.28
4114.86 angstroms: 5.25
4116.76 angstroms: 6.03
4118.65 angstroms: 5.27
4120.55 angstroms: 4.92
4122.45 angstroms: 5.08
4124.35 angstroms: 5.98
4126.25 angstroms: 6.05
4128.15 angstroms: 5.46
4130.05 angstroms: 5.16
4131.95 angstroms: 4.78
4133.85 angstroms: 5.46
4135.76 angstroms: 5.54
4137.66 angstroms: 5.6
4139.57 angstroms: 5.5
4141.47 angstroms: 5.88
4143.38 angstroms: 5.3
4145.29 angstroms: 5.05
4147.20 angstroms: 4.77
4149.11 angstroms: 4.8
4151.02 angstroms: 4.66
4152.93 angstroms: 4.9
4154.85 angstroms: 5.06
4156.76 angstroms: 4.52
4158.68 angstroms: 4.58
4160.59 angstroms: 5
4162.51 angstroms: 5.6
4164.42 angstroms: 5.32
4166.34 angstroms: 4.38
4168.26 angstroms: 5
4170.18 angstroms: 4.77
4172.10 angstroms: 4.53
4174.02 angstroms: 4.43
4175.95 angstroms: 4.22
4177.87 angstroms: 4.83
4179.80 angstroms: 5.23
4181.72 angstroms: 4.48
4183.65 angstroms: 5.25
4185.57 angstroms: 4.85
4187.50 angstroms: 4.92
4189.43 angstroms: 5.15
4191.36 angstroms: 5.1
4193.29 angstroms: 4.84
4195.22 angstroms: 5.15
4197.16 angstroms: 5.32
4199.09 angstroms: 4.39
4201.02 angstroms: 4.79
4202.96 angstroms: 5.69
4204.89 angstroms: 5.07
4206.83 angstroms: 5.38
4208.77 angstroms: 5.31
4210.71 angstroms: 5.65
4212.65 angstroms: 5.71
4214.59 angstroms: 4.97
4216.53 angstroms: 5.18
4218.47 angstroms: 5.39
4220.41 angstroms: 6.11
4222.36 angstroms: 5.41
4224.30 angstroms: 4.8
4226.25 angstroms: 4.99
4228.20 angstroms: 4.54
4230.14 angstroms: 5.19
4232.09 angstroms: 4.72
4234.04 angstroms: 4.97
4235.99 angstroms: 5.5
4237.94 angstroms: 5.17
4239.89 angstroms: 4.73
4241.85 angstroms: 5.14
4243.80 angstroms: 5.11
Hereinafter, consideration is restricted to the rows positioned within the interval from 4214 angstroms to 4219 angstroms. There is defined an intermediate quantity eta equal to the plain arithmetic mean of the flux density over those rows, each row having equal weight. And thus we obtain 5.2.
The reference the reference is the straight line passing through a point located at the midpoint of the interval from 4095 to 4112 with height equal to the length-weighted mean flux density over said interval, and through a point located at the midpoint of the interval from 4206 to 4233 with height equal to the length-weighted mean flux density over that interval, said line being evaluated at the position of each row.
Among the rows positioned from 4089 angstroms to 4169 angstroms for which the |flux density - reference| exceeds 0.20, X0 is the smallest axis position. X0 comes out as 4090.30 angstroms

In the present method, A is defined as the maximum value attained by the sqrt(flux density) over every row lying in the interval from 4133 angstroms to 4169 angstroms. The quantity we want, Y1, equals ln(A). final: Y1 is 0.886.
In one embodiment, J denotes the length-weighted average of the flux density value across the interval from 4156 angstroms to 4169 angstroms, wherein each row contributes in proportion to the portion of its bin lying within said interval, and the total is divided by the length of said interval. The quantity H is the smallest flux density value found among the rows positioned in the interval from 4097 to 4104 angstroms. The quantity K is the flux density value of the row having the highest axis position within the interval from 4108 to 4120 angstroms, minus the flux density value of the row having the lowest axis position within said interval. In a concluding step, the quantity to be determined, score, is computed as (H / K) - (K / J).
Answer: 5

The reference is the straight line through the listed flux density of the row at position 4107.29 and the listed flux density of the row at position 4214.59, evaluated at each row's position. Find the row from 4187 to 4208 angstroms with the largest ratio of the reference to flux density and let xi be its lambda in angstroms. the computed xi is 4199.09 angstroms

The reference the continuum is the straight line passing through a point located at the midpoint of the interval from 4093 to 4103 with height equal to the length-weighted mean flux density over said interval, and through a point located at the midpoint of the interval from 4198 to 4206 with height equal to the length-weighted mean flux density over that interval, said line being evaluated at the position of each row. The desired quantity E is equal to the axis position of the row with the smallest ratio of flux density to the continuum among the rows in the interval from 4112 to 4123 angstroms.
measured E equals 4120.55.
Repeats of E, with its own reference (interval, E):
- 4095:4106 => 4101.62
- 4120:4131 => 4120.55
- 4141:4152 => 4151.02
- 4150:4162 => 4156.76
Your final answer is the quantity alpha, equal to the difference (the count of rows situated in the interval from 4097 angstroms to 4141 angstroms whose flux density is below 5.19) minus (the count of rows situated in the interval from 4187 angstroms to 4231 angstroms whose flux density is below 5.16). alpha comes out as 0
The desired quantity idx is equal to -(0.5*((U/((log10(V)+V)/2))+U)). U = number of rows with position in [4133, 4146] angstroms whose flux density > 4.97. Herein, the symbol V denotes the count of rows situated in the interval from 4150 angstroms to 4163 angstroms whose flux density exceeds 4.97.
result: -5.5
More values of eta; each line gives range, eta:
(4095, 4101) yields 4.5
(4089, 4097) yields 5.0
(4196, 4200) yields 4.9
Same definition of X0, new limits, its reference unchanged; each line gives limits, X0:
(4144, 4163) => 4145.29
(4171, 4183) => 4172.10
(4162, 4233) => 4162.51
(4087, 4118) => 4088.42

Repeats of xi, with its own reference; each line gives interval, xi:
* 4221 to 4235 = 4228.20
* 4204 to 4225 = 4224.30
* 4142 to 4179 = 4175.95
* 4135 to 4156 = 4151.02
